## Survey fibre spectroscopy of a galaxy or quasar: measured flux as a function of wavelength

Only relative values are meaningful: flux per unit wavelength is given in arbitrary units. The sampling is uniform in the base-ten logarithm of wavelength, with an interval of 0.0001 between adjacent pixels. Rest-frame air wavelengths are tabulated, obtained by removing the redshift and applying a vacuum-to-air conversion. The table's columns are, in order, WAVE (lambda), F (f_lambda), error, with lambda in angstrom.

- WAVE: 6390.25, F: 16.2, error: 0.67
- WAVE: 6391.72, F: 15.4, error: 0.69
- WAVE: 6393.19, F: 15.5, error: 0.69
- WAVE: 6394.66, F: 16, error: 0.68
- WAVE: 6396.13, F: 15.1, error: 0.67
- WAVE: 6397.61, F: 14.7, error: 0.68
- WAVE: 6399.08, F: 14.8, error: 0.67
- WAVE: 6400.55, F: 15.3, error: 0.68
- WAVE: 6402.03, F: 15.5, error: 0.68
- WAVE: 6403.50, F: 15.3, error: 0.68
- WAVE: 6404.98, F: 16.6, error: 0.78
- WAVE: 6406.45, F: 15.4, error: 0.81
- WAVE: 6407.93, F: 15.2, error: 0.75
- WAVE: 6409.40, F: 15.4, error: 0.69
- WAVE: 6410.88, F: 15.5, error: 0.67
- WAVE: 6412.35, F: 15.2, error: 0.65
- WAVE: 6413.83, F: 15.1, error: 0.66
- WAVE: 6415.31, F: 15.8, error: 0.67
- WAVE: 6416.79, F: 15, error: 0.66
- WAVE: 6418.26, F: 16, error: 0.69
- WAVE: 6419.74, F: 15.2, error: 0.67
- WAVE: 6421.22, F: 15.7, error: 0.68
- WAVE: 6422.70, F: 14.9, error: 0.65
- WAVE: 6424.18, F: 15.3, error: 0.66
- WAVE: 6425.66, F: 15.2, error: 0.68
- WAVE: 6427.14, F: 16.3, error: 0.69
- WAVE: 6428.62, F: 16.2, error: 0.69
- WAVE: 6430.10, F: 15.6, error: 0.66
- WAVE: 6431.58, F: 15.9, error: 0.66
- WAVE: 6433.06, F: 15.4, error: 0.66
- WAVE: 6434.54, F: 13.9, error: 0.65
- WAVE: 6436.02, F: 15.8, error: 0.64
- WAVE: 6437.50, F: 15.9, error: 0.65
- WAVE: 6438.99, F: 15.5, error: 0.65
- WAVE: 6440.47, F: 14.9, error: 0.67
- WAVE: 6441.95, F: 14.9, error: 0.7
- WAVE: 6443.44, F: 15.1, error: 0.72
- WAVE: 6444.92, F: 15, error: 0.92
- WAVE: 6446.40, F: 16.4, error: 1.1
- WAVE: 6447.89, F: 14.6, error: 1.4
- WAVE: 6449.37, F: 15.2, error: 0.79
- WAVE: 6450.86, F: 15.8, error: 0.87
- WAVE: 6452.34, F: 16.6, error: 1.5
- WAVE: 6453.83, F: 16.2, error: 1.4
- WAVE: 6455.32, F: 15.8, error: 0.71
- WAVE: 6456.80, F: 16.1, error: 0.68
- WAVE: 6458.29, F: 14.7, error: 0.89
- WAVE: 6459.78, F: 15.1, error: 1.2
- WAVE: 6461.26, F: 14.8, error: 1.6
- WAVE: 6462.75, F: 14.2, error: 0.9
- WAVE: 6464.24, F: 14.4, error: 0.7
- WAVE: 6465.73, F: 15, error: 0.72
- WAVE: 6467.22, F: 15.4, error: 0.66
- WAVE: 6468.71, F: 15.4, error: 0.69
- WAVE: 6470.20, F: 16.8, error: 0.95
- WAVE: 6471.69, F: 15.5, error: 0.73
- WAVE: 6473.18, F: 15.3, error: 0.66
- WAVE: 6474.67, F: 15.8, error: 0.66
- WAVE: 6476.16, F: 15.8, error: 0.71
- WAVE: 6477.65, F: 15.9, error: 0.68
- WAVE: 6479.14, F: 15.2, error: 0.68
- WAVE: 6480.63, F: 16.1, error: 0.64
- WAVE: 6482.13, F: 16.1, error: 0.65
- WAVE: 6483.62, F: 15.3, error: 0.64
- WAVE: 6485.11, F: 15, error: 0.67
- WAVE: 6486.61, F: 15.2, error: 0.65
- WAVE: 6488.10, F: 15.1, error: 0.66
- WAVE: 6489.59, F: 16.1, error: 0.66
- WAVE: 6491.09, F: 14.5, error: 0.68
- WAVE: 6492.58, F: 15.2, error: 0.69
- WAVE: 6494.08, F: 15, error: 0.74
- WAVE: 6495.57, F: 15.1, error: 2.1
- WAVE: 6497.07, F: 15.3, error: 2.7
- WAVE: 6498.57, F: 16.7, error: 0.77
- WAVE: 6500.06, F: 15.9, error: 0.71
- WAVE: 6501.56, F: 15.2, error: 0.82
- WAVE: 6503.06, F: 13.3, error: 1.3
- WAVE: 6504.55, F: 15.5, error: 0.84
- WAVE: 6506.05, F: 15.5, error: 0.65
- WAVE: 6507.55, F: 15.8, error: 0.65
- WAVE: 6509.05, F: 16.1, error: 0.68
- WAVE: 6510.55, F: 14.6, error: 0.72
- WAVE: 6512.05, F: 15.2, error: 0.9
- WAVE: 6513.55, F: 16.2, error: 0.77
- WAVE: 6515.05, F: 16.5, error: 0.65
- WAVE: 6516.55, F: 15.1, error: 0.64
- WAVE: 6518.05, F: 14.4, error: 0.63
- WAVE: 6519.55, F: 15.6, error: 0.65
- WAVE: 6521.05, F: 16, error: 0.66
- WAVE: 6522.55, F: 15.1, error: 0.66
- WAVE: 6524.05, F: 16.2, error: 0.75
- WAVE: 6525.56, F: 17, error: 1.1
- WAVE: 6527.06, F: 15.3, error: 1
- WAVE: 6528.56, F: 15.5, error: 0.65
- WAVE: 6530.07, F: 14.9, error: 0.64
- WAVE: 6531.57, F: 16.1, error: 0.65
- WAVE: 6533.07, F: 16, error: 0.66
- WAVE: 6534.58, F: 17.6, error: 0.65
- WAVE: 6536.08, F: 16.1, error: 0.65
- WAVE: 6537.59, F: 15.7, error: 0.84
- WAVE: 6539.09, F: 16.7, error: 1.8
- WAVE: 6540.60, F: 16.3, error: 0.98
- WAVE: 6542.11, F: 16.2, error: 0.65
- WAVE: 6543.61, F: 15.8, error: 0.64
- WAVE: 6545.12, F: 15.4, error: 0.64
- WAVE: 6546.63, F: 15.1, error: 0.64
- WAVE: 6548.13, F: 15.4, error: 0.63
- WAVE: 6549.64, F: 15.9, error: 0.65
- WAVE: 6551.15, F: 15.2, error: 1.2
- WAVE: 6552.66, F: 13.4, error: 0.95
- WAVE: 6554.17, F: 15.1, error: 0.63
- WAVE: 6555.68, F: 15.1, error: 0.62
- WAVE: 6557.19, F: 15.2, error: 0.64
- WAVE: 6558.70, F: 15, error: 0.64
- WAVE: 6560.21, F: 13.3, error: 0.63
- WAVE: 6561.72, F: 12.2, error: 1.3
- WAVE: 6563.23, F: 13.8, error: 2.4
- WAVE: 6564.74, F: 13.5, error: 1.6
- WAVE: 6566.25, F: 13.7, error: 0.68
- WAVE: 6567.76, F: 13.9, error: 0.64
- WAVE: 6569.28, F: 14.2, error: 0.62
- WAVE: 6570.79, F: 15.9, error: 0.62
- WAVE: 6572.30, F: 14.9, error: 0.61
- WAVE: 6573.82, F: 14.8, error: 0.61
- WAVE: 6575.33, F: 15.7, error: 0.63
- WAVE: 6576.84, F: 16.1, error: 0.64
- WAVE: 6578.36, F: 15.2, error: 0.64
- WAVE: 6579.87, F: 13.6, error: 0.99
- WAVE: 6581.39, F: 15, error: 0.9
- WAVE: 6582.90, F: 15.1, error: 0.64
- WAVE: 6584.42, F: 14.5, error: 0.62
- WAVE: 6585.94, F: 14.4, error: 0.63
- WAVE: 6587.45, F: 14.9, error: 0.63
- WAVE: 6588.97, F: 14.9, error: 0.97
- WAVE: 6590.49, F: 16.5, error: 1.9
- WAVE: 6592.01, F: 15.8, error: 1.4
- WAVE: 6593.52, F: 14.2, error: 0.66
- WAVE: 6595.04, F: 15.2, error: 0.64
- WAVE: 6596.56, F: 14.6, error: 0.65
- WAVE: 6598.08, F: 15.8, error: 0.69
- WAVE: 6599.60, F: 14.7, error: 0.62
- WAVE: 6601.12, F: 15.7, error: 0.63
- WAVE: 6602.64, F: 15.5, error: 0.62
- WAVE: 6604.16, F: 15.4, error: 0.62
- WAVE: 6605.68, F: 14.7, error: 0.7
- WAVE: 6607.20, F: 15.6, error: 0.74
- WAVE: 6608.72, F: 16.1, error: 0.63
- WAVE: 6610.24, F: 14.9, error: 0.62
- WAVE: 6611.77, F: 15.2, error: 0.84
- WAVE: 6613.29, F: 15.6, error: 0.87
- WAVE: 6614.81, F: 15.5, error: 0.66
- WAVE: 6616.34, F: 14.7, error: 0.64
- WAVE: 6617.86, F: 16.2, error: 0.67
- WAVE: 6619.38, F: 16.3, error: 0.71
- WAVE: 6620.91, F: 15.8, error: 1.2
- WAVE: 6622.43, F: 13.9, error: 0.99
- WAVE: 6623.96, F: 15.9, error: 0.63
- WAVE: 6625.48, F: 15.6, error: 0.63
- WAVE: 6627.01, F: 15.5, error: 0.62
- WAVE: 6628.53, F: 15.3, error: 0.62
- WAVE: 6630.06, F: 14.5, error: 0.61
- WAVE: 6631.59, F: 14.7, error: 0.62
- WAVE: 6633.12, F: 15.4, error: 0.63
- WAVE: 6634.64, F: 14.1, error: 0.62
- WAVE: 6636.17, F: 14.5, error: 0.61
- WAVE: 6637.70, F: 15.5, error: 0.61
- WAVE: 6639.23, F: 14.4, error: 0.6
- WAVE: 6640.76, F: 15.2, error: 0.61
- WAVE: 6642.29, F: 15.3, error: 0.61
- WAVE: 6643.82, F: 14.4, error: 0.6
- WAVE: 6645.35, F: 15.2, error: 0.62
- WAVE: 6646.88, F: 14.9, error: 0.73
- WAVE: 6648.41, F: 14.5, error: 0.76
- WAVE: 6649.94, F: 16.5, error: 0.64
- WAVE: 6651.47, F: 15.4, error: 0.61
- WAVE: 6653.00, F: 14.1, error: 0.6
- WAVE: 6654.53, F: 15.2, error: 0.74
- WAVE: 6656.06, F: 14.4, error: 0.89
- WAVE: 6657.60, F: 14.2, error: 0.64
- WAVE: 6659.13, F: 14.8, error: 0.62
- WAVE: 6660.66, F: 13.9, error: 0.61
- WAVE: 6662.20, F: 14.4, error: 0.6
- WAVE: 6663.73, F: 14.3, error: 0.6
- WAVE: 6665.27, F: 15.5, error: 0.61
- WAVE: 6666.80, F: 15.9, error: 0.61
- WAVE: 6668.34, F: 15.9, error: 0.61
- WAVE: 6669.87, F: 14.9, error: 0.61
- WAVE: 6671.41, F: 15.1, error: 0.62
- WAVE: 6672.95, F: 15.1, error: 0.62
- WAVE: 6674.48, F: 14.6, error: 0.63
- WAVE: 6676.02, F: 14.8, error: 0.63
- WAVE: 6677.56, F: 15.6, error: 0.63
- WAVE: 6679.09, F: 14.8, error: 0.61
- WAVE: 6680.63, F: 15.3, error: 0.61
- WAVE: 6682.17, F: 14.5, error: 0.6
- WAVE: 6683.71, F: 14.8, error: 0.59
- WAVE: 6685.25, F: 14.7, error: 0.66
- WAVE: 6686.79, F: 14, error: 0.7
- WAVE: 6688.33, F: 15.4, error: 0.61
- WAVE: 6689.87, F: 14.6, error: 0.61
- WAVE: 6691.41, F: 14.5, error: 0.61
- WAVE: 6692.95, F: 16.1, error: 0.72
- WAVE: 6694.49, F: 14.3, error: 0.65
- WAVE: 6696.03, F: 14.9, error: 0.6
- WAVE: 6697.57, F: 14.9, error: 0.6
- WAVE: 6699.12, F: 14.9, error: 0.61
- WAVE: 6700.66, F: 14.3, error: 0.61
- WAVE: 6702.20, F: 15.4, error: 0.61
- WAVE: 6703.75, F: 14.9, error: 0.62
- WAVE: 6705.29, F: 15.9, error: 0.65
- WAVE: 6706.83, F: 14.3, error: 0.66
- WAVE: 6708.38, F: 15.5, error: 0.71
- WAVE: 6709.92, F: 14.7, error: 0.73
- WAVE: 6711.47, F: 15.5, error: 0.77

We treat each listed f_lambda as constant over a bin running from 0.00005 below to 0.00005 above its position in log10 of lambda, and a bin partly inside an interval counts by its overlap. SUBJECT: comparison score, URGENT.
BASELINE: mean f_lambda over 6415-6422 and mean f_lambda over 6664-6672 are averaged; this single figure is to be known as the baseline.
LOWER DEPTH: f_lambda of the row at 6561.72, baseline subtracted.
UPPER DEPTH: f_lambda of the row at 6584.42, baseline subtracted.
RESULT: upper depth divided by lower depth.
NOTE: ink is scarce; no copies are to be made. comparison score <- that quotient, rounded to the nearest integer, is 0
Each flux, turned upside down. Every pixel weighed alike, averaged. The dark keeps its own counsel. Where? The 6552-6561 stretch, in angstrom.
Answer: 0.0691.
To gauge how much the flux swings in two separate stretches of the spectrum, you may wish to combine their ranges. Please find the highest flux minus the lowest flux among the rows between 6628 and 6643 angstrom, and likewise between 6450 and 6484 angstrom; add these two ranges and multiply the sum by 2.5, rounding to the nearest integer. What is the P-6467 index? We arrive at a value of 10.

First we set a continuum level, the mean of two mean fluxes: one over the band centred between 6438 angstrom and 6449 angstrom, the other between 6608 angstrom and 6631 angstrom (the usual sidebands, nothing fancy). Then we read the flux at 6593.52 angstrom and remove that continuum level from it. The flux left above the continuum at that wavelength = -1.1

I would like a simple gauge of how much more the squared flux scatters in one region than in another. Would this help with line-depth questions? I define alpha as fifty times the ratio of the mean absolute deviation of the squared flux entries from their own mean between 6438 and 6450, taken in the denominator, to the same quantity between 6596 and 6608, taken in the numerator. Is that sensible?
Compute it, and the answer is 57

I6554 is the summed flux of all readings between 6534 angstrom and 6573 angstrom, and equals 391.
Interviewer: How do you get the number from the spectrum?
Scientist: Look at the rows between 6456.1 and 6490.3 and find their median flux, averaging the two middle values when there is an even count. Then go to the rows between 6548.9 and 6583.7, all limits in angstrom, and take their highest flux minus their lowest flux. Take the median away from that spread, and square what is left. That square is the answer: 130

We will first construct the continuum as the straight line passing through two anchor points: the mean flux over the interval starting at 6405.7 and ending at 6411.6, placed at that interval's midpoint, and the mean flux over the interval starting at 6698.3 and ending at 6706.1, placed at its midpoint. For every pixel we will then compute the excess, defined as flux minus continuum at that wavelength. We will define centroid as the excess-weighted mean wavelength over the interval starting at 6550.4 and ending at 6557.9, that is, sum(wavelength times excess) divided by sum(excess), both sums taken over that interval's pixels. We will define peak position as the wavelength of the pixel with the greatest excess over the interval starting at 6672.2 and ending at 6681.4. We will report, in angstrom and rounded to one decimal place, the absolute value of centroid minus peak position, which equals 124.6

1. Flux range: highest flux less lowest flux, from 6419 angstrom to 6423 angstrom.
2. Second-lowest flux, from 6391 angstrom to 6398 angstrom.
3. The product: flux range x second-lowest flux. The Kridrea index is 12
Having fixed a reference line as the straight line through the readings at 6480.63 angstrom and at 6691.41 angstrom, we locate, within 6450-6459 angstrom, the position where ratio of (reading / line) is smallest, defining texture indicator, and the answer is 6458.29 angstrom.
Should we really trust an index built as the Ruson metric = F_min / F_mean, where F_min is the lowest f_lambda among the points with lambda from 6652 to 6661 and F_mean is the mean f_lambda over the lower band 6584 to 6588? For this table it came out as 0.95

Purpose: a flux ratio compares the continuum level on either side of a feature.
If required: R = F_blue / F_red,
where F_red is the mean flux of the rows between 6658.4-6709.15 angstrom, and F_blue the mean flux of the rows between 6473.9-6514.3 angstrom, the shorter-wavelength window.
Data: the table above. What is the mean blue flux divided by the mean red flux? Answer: 1.03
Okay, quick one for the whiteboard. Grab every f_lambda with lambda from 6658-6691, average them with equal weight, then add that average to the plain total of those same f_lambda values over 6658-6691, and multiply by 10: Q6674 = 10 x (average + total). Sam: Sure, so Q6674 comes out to 3278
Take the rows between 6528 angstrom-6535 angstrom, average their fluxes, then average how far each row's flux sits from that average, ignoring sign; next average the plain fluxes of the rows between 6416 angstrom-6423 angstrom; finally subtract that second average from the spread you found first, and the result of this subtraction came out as -14.7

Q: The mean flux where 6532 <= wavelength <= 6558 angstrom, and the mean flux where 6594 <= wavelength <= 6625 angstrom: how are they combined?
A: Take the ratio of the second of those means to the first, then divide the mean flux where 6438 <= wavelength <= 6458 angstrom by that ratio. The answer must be 15.84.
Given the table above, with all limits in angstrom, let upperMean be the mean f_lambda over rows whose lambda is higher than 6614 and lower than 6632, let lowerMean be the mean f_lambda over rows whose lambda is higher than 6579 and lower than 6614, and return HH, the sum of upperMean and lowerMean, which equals 30.5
